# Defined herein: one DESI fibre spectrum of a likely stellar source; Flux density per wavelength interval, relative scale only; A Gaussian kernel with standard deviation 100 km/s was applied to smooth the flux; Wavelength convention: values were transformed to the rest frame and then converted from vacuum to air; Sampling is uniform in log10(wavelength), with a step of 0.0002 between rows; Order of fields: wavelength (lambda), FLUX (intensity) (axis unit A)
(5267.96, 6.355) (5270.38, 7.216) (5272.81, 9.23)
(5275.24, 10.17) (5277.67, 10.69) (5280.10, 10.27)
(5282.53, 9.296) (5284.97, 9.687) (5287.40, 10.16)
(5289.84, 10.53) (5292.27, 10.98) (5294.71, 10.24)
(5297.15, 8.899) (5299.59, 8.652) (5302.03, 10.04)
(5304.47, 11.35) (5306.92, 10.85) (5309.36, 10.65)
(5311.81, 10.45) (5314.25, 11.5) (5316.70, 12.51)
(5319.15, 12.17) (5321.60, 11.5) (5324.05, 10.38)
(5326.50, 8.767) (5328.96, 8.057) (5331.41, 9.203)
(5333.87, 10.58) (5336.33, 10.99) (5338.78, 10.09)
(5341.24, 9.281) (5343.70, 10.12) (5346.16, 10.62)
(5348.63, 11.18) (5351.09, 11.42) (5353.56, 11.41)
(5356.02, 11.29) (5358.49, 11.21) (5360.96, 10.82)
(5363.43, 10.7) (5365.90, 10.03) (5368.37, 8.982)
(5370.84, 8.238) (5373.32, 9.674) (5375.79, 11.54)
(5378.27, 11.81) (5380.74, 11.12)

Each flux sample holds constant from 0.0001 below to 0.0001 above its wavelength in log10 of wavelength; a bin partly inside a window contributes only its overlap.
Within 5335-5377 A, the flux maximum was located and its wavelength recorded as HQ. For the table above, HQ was 5375.79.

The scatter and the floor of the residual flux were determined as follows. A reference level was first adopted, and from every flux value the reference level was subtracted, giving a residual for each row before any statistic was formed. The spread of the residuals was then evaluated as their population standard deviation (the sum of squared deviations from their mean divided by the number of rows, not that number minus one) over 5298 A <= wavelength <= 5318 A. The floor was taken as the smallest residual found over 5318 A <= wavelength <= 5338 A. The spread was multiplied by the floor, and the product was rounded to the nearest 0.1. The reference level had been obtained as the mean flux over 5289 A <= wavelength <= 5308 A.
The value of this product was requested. -2.3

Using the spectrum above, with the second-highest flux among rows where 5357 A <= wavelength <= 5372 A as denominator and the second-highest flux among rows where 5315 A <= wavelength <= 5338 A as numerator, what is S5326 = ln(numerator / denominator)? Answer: 0.12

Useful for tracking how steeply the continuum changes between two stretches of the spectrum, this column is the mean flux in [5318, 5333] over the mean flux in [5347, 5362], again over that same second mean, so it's 0.080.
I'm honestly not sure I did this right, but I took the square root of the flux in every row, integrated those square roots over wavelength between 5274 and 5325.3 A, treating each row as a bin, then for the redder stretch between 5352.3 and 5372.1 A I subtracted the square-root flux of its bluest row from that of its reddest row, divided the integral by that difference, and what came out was -327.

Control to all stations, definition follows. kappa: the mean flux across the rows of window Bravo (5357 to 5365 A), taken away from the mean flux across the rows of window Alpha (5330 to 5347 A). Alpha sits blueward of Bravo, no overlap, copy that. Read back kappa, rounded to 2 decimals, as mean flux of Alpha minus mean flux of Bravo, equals -0.78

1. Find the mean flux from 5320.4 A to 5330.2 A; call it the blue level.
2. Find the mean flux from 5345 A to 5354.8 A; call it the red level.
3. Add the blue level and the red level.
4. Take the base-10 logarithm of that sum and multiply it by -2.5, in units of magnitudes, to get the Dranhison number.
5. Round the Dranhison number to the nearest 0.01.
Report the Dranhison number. -3.30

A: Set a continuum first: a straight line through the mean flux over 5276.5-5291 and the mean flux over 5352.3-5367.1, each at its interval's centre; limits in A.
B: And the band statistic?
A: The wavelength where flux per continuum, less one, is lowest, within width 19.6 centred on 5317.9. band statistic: 5326.50 A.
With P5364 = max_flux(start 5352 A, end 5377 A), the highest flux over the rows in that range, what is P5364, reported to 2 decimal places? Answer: 11.54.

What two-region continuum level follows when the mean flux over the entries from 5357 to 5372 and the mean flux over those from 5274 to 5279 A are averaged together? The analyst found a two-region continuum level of 10.2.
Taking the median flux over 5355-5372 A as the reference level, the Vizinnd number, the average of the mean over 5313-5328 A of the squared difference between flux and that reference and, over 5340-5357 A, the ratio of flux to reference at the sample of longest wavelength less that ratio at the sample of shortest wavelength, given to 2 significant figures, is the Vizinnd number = 1.0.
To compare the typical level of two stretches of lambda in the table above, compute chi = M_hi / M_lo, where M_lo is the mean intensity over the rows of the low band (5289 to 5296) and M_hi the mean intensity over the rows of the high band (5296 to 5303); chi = 0.87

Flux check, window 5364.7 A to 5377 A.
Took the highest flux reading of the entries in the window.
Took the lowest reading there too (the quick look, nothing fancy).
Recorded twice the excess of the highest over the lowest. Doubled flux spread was 6.6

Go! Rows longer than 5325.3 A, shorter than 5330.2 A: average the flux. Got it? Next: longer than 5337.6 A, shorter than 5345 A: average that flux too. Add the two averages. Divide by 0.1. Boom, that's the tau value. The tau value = 182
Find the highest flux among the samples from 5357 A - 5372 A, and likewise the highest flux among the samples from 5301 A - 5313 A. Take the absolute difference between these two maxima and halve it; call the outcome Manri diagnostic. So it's 0.07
